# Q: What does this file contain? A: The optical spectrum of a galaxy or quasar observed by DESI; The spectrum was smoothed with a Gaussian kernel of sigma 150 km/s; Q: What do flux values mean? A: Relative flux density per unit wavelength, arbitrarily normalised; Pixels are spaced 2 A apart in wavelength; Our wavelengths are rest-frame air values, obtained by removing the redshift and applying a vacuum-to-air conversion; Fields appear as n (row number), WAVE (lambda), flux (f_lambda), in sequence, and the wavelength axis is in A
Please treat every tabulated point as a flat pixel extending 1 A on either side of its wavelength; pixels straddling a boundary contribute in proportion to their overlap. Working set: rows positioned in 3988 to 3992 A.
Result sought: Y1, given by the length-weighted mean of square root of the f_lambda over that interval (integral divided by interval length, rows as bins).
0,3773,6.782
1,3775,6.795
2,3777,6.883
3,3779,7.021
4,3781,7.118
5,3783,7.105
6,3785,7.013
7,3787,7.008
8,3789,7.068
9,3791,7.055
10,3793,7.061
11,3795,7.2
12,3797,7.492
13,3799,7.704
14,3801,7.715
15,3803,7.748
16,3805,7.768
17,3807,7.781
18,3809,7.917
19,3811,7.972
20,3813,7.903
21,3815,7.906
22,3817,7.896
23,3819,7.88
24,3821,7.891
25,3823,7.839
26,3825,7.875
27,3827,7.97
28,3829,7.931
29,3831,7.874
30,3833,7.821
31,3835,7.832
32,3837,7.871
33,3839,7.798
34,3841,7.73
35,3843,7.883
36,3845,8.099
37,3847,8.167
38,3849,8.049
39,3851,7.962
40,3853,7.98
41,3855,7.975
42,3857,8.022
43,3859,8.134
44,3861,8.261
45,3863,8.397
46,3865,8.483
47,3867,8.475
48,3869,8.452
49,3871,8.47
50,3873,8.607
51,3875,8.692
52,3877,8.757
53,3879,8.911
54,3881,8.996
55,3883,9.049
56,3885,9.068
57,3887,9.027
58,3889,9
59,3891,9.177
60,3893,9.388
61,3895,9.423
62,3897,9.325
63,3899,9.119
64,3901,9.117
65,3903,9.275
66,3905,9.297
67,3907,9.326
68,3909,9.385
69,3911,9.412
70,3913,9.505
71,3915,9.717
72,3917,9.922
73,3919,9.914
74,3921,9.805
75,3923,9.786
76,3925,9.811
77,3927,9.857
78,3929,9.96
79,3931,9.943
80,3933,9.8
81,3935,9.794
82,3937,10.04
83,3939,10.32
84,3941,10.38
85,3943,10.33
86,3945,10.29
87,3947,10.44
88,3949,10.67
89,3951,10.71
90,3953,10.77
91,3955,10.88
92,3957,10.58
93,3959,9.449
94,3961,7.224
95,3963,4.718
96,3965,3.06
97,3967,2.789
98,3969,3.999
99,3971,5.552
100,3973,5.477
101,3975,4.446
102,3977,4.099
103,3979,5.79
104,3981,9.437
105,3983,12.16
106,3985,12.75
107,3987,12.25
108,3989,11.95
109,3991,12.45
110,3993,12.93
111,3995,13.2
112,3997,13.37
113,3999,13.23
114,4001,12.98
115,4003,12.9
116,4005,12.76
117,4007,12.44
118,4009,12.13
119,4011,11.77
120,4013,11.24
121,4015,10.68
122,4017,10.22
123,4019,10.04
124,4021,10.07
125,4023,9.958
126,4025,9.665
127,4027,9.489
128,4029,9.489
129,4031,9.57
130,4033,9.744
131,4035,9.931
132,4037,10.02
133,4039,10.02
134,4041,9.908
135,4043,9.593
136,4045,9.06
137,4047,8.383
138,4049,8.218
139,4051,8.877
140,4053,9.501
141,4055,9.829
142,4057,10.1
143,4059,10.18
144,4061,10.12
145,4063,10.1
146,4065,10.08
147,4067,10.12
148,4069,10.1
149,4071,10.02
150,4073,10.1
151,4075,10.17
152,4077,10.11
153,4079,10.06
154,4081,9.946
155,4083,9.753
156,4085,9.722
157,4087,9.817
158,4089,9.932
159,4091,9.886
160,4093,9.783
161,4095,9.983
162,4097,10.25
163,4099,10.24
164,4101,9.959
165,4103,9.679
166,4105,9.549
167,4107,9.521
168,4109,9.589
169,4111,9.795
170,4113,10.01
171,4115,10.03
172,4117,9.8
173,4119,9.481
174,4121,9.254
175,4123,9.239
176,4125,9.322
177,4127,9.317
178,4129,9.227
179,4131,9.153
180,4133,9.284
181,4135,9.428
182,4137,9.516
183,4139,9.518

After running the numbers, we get 3.49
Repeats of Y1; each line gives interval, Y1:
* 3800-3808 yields 2.78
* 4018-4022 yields 3.17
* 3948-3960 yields 3.24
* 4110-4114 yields 3.15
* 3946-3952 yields 3.26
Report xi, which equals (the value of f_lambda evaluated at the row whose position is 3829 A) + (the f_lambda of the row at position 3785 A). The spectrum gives 15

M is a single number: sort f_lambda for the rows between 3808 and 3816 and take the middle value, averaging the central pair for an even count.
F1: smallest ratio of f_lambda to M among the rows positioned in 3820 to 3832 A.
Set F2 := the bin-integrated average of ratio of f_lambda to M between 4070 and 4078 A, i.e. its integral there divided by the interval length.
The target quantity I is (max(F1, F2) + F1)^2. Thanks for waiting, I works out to 5.1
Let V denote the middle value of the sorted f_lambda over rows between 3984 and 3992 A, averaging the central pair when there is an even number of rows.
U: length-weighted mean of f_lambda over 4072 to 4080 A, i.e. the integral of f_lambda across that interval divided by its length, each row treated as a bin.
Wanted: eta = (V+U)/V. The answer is 1.82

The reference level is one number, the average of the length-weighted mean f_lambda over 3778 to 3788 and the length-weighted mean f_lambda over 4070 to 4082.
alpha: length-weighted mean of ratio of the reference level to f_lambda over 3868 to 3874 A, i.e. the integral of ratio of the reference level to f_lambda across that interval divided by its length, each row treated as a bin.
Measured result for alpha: 1.01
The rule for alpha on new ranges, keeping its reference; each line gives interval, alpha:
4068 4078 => 0.85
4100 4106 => 0.88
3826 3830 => 1.08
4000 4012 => 0.69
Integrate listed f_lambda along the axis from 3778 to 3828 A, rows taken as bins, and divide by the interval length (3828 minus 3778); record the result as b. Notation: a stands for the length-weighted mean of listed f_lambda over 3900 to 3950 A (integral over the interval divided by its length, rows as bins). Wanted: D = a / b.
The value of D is 1.30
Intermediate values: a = 9.8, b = 7.6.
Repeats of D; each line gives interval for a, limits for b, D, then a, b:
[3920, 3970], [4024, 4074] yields 0.93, 9.0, 9.7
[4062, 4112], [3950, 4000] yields 1.11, 9.9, 8.9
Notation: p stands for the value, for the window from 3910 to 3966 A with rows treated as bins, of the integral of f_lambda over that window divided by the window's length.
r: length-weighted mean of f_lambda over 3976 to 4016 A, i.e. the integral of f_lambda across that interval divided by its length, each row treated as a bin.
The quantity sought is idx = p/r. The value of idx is 0.8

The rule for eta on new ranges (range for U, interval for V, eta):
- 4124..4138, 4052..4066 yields 1.92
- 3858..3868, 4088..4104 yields 1.84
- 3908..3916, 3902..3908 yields 2.02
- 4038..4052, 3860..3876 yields 2.08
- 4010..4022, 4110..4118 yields 2.08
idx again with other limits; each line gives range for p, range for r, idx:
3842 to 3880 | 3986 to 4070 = 0.8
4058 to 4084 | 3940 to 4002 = 1.1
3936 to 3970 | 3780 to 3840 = 1.1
